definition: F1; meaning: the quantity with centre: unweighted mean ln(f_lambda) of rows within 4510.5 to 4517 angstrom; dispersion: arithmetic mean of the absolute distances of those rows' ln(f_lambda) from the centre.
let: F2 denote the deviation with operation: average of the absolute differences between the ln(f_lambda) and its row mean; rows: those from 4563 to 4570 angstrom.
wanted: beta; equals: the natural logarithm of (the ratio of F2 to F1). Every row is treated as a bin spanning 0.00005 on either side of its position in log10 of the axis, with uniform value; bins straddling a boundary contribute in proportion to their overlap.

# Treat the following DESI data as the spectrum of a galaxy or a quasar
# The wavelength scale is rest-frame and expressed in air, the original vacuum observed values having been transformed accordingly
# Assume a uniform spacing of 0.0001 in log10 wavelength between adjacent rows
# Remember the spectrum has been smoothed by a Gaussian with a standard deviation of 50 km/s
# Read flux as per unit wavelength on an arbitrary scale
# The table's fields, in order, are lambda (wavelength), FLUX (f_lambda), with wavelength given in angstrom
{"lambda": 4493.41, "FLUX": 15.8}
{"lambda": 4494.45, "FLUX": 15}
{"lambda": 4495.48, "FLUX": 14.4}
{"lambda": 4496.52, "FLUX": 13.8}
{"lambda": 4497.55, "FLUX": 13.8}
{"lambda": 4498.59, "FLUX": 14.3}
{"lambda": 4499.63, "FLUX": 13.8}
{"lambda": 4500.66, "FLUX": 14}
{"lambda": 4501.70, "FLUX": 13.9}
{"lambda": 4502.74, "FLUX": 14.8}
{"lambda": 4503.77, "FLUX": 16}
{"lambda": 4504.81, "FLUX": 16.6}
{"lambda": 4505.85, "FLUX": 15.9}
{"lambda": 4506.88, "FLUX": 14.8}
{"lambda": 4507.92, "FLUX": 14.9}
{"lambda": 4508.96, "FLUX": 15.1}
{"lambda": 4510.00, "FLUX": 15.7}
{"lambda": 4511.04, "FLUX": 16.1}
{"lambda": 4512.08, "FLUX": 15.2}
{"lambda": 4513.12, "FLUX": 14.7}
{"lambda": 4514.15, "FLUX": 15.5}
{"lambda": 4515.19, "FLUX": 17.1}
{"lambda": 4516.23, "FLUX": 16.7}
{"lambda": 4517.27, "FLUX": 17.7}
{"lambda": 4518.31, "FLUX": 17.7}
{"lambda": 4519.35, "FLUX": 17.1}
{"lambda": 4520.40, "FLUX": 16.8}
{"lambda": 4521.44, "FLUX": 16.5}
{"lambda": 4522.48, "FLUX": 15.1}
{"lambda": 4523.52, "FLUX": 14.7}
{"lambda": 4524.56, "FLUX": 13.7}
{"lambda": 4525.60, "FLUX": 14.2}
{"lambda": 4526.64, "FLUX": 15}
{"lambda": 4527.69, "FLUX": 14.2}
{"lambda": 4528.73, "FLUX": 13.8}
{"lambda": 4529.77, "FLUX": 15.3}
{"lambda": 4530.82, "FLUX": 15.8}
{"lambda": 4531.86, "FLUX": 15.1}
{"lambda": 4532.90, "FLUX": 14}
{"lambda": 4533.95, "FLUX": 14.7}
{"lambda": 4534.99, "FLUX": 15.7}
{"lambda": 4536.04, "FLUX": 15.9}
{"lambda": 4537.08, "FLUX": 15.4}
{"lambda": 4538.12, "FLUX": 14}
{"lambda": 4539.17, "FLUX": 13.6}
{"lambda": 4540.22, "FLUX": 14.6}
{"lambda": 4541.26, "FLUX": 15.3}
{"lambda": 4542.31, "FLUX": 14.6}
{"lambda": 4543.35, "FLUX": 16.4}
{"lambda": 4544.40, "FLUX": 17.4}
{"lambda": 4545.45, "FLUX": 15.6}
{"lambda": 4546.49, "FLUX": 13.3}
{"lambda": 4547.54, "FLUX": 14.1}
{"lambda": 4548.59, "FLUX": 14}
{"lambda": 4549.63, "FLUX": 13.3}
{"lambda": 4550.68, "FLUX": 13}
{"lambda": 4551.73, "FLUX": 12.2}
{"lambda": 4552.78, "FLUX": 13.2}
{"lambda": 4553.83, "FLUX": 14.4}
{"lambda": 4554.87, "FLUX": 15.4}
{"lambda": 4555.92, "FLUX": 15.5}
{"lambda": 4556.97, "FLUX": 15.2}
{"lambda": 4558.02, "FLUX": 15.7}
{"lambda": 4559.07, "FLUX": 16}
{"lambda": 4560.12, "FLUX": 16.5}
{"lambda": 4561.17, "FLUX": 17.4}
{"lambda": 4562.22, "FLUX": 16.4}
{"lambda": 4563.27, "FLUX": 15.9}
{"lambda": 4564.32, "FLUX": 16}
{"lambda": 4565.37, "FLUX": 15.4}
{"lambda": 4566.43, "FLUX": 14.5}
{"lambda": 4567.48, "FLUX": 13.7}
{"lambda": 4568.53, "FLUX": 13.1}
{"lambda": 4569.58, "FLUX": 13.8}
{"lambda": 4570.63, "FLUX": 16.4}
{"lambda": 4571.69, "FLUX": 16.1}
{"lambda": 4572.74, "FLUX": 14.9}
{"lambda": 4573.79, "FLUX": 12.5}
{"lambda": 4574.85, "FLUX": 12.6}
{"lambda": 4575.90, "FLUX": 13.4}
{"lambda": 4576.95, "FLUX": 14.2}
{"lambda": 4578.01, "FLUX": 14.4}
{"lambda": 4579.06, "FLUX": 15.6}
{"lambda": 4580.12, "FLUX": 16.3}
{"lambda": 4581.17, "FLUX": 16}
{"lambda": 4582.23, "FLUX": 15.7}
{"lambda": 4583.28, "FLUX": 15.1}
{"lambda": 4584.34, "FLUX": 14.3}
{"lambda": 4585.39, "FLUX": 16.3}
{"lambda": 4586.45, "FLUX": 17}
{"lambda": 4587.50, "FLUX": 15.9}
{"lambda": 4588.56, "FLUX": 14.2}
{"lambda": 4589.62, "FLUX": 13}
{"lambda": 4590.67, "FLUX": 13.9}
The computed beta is 0.3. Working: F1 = 0.047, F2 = 0.066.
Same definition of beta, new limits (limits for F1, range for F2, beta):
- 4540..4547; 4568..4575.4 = 0.4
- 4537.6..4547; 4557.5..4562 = -0.7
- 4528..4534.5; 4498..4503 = -0.6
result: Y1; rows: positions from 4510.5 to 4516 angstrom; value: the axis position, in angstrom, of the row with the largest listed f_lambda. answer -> 4515.19 angstrom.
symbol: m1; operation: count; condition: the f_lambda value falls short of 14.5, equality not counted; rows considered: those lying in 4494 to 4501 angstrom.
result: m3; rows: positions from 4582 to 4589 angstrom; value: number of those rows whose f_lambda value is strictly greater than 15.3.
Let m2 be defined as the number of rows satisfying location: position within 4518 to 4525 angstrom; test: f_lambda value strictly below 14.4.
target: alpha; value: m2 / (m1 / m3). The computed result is 0.7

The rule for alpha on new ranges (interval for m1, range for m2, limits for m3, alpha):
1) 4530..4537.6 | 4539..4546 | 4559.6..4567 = 6.0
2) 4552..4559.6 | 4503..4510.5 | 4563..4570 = 0.0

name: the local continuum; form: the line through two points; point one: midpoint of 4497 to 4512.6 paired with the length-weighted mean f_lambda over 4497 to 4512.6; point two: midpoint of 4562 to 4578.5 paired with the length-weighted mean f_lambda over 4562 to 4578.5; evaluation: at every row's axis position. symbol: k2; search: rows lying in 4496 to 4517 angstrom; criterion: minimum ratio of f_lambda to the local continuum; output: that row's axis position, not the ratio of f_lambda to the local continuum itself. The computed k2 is 4496.52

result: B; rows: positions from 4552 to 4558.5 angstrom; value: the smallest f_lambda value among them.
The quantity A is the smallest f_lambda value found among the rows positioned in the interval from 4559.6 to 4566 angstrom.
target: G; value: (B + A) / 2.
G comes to 14.30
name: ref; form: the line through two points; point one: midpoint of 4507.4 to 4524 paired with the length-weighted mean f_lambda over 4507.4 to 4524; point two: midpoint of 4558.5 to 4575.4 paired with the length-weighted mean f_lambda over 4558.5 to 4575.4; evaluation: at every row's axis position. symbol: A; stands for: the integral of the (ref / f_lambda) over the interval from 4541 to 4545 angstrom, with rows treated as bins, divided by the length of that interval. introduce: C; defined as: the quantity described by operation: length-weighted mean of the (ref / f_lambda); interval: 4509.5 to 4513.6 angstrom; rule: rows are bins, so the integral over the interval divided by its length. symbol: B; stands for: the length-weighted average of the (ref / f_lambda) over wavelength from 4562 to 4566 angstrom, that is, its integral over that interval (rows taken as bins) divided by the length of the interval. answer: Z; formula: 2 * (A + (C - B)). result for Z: 2.134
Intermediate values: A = 0.98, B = 0.95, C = 1.04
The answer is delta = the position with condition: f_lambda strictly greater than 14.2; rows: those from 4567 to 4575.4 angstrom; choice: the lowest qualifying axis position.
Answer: 4570.63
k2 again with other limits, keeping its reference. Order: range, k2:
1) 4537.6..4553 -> 4551.73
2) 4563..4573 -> 4568.53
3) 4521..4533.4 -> 4524.56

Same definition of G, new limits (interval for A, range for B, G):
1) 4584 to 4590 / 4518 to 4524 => 13.85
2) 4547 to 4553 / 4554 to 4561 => 13.70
